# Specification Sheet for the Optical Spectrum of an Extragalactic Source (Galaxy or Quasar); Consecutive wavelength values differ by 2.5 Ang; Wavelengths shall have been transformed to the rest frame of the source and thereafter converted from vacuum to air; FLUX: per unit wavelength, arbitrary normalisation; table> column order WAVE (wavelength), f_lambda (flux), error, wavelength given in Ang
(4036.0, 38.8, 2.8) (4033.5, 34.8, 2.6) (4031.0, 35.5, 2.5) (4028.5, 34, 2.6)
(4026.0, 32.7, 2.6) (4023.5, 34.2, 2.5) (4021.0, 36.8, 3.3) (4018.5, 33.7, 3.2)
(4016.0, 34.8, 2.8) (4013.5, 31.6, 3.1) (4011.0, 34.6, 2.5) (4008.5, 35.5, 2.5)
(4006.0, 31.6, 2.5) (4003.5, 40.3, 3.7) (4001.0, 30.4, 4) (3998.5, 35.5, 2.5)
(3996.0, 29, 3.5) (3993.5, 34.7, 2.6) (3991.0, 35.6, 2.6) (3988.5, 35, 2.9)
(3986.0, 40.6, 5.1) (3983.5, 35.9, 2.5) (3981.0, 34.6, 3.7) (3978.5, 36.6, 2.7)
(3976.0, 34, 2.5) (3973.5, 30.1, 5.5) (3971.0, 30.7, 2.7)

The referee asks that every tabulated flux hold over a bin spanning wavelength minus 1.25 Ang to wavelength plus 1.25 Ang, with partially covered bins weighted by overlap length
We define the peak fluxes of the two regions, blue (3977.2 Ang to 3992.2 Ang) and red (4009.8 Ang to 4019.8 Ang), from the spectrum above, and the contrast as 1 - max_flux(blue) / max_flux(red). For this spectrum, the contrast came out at -0.17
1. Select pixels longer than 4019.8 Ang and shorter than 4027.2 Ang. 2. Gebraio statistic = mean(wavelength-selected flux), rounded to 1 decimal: 34.6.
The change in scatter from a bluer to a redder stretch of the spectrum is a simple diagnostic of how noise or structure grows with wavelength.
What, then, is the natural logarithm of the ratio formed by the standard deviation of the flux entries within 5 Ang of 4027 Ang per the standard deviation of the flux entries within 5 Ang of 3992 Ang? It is -1.0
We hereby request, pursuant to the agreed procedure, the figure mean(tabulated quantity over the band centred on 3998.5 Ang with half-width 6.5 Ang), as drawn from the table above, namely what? 34.0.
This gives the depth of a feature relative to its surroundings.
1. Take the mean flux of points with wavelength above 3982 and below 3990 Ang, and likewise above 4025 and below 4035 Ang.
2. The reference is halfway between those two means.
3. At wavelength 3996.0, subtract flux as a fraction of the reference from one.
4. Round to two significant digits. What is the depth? 0.19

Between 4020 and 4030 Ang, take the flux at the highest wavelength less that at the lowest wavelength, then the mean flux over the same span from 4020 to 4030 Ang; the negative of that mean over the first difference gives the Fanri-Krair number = 12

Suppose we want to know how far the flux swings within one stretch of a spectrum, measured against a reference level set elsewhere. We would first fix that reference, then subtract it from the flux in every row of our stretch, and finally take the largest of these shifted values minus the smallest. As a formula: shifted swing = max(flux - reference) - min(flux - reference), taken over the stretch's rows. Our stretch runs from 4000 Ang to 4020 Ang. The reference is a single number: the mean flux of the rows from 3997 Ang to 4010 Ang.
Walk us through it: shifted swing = 10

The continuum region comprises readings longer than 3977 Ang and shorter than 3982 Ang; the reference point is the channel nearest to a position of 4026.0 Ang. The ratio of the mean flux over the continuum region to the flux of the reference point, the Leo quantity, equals 1.09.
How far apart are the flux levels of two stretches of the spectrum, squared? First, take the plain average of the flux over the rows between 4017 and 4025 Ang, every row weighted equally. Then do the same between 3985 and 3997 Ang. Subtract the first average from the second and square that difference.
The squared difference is 0.0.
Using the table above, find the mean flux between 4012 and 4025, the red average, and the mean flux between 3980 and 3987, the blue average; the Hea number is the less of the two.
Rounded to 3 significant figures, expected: 34.2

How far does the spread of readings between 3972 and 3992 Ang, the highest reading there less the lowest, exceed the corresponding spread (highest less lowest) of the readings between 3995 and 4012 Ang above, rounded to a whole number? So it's -1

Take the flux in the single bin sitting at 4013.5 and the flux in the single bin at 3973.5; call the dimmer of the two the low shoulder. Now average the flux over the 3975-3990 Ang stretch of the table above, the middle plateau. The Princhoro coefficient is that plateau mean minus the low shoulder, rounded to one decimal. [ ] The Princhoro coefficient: 6.0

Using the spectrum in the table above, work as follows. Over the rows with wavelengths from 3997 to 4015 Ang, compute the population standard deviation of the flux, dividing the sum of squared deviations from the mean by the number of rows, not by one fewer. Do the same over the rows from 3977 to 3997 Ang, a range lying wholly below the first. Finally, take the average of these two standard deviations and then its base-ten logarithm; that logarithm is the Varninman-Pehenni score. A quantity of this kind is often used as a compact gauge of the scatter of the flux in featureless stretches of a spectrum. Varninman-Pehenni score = 0.48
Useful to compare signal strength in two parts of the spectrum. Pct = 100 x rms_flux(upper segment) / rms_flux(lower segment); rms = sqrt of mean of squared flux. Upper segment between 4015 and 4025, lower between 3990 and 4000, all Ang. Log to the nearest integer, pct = 103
